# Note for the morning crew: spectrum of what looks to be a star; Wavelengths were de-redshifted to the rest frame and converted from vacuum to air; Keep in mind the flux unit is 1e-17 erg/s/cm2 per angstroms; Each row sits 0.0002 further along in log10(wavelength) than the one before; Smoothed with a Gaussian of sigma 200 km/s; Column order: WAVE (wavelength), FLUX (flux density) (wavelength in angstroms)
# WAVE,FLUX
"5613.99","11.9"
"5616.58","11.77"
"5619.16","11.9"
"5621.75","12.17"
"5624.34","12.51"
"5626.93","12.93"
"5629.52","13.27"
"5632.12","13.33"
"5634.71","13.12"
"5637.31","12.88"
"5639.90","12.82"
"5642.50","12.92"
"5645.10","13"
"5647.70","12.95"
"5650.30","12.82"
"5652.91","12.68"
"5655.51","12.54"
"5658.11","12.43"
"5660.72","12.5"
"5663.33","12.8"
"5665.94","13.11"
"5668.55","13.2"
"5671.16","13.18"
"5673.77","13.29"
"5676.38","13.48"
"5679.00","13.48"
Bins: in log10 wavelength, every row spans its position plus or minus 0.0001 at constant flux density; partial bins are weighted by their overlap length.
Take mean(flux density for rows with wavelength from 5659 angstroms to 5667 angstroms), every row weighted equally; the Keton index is 12.8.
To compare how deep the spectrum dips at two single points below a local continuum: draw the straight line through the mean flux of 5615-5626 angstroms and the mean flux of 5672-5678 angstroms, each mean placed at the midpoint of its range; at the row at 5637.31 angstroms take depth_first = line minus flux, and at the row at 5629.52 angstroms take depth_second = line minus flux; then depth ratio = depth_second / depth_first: 2.5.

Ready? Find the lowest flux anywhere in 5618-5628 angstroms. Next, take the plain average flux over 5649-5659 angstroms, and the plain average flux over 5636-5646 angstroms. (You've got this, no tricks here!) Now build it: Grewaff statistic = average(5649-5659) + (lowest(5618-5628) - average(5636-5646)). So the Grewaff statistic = 11.6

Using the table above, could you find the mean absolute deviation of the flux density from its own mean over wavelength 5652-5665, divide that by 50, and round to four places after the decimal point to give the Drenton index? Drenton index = 0.0024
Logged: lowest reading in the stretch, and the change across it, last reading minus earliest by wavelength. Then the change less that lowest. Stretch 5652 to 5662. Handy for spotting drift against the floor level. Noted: -12.6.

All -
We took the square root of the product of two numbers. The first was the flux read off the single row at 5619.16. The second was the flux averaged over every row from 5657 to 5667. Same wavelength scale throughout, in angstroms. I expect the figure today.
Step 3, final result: 12.3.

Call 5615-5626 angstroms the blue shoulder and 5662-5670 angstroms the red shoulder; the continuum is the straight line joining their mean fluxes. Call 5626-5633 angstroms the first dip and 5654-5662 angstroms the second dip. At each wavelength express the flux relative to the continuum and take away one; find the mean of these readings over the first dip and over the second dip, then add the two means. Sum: 0.04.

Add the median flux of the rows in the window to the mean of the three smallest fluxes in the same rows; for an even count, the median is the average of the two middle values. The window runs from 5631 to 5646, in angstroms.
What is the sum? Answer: 25.8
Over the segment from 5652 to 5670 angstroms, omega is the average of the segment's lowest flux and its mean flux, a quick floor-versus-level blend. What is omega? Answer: 12.6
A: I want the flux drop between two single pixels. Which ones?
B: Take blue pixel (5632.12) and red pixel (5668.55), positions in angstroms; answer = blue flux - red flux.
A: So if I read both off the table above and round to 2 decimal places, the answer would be 0.13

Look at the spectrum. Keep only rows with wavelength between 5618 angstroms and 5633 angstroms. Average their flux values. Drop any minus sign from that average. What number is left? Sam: 12.7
